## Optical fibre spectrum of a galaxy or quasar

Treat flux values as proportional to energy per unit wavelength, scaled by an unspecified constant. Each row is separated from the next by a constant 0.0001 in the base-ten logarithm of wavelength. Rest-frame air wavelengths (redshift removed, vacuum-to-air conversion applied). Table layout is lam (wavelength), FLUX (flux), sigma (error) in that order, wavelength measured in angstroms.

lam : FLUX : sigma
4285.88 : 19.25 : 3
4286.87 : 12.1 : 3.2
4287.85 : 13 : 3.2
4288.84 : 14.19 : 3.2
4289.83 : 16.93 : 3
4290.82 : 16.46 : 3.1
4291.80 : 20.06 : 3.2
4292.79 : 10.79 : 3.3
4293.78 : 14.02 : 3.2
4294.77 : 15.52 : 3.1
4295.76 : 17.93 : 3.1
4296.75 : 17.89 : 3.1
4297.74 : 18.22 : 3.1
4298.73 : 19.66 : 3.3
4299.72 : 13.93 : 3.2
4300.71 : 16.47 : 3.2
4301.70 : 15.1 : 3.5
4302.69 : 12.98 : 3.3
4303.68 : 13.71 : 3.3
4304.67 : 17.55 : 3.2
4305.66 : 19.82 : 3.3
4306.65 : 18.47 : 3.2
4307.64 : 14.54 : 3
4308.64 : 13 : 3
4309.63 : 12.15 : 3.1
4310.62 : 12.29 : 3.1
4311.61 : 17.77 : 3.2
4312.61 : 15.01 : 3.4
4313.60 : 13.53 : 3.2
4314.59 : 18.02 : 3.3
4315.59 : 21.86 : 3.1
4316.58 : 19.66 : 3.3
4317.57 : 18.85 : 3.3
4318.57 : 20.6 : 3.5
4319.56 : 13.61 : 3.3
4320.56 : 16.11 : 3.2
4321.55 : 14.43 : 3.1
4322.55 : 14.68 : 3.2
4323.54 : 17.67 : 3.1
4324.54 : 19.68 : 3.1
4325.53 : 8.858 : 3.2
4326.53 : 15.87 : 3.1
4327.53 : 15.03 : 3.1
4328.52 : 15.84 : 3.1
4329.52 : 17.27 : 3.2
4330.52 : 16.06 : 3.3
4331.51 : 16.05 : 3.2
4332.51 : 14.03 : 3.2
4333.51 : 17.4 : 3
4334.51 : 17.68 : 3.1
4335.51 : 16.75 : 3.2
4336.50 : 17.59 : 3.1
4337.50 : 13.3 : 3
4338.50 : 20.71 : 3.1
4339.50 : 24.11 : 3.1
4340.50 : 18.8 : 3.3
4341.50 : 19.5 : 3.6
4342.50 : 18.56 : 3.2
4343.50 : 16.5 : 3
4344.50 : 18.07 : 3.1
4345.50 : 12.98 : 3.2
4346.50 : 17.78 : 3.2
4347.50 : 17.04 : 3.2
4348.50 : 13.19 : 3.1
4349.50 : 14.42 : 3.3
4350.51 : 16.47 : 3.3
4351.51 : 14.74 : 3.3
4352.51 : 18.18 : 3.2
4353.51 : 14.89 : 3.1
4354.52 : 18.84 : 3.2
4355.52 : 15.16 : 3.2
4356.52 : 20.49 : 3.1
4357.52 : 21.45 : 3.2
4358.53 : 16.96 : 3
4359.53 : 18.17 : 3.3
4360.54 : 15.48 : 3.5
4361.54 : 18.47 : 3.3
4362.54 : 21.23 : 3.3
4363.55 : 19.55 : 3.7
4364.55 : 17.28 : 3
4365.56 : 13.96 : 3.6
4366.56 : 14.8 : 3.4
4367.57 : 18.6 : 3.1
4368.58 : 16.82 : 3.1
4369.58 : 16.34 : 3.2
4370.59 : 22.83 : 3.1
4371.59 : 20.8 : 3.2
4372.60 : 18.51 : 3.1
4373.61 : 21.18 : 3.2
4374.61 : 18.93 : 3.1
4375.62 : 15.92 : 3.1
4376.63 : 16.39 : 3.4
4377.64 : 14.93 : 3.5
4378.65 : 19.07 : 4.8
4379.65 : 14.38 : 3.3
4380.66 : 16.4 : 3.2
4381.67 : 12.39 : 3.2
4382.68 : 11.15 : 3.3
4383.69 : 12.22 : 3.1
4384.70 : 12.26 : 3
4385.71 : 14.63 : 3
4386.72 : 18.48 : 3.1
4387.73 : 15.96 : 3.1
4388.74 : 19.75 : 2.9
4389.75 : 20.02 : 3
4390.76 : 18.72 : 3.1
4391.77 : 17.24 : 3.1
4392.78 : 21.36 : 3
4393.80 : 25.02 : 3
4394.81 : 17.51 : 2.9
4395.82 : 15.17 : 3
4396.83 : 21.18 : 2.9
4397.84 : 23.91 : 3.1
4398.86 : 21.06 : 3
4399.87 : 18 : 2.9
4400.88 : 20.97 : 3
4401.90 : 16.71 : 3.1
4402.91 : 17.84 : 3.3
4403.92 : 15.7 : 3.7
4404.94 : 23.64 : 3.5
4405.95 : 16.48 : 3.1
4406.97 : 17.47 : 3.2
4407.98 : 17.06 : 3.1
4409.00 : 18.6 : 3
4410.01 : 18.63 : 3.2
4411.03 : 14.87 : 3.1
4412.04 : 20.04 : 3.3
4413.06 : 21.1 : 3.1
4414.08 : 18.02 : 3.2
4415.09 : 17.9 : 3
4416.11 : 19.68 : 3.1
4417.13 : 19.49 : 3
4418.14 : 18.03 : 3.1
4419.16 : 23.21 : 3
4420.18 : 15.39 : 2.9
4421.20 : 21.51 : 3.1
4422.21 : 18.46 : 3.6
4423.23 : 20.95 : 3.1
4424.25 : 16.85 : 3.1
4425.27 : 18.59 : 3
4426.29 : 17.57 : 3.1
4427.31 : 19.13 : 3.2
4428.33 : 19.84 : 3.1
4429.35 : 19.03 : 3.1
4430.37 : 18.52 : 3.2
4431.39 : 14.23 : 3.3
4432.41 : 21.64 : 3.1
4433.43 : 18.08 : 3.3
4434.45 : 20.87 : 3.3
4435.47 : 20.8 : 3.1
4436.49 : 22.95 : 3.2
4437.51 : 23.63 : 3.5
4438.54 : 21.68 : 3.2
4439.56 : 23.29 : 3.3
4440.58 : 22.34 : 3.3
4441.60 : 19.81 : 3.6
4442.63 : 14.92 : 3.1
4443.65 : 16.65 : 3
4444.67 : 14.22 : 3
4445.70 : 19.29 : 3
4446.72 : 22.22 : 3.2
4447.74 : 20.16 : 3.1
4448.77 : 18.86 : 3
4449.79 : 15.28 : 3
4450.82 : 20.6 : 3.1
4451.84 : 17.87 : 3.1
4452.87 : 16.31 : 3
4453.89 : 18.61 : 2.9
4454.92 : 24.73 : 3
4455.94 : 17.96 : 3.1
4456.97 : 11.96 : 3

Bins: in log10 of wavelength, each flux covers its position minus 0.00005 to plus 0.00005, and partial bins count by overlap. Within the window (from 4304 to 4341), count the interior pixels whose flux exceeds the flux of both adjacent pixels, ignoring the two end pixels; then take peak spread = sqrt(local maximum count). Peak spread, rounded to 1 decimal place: 3.3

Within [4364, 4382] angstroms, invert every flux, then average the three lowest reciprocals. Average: 0.0464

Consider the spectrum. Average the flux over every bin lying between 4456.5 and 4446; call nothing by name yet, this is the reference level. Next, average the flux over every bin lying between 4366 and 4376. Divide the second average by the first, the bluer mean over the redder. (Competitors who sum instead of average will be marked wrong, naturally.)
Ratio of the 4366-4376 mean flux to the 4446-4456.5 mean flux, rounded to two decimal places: 0.96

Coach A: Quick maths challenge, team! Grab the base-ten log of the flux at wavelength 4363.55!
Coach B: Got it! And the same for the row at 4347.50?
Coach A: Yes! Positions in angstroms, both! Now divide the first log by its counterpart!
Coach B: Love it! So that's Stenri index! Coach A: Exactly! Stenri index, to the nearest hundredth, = 1.05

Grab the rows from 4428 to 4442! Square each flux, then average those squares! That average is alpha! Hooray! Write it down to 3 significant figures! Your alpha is 425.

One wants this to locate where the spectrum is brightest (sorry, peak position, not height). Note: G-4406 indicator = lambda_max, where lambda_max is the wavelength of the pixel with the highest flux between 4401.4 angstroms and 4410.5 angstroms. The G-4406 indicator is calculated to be 4404.94 angstroms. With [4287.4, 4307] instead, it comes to 4291.80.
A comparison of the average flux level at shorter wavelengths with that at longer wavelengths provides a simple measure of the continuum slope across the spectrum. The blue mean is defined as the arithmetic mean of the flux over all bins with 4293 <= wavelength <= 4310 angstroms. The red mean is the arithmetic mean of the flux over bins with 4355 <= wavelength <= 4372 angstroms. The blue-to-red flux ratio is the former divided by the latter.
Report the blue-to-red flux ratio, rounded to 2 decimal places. 0.88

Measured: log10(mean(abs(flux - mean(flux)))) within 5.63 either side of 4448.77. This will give 0.29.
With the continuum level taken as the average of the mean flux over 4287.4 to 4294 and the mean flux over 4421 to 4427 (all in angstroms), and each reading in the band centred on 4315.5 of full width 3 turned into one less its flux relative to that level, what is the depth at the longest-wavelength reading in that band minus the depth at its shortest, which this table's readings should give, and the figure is -0.10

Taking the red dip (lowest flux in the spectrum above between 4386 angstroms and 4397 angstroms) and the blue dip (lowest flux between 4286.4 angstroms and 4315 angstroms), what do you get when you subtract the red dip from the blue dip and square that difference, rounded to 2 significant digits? 19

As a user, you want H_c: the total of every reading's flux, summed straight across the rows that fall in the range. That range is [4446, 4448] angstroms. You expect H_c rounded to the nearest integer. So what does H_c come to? 42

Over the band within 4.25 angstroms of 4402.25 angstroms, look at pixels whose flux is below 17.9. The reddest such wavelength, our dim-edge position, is 4405.95 angstroms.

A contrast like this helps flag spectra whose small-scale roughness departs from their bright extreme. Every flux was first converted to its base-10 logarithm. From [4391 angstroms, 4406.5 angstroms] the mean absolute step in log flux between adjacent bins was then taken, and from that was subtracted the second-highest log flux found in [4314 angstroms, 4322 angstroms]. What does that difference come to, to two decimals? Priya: -1.22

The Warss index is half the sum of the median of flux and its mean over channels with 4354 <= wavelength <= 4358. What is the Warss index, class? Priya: 19.3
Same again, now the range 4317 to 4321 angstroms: 17.4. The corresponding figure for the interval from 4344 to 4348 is 16.9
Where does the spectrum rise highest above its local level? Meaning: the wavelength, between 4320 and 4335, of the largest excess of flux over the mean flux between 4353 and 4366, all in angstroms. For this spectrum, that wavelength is 4324.54 angstroms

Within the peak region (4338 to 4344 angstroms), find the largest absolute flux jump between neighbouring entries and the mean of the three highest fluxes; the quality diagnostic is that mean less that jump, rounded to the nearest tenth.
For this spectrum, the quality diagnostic 16.1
